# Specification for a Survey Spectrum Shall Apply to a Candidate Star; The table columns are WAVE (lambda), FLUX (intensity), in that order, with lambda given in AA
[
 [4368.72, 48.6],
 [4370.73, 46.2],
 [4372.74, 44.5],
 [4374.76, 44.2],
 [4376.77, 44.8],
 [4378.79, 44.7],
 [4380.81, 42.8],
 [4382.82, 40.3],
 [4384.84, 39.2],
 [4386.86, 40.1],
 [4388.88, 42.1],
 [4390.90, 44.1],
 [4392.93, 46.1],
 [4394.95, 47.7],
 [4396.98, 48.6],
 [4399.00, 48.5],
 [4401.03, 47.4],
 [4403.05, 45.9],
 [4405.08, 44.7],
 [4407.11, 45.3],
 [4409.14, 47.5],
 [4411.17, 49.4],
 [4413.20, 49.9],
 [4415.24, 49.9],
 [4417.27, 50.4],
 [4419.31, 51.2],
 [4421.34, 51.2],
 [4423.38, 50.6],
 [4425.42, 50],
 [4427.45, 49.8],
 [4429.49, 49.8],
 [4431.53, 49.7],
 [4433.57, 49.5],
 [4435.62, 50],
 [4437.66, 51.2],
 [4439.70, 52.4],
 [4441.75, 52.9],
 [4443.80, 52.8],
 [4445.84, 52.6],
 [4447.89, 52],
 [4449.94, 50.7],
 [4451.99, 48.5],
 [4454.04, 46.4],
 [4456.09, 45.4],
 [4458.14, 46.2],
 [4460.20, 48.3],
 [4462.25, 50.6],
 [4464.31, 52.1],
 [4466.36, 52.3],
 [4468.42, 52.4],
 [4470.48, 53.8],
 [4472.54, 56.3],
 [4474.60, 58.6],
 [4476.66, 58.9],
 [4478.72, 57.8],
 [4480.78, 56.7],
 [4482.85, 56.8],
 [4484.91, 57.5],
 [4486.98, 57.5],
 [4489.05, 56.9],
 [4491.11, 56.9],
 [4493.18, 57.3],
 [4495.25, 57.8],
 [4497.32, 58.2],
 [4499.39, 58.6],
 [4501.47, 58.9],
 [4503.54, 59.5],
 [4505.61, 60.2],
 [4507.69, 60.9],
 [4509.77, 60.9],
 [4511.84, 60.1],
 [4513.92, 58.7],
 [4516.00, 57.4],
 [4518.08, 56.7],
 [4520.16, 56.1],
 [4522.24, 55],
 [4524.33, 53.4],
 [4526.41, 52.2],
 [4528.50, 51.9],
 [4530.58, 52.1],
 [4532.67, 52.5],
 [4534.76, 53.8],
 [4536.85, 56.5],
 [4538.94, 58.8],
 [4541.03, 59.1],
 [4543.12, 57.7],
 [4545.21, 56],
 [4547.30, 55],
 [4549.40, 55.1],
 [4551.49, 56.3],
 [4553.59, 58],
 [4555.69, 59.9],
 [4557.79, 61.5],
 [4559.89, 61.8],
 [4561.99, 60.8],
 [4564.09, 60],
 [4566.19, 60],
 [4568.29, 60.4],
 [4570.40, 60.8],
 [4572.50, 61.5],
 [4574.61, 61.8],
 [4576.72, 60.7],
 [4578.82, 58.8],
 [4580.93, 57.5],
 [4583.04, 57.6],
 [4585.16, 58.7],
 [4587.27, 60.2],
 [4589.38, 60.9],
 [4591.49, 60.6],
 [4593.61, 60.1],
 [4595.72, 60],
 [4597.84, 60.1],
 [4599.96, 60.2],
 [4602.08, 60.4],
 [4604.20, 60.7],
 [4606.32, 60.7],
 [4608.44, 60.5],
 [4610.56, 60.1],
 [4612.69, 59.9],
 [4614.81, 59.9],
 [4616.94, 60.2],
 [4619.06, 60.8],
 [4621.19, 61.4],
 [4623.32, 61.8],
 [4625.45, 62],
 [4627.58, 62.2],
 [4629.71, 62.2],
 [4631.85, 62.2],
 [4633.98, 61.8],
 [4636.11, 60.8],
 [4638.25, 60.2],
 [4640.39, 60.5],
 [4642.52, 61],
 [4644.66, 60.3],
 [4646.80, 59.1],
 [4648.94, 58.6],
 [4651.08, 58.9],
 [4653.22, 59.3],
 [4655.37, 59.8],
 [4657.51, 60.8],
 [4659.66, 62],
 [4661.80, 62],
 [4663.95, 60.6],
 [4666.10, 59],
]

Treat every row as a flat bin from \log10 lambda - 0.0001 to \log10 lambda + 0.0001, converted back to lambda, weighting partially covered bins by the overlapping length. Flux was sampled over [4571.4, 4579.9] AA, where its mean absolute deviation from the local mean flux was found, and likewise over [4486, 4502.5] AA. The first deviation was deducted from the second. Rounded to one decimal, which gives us -0.3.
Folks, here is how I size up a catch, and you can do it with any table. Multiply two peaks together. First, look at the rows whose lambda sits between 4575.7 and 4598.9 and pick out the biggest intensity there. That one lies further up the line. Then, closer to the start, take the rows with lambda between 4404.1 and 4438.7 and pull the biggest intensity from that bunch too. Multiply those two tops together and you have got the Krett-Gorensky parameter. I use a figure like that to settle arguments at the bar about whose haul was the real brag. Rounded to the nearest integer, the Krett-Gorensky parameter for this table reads 3118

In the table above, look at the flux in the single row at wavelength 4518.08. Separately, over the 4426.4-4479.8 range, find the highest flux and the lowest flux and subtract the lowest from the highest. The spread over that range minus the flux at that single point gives -43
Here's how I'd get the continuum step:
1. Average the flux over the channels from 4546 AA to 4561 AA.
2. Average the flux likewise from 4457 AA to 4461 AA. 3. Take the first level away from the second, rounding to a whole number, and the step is -11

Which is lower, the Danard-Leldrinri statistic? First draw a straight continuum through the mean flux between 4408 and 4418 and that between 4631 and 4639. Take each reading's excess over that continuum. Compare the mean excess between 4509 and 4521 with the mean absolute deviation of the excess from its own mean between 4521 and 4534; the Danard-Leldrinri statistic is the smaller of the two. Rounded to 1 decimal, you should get 1.0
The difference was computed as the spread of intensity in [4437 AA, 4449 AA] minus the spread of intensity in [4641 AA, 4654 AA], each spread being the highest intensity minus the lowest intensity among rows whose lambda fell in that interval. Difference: -1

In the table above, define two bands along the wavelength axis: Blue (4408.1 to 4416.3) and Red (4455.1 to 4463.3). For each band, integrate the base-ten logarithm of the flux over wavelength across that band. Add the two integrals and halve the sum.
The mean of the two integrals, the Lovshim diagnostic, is 13.8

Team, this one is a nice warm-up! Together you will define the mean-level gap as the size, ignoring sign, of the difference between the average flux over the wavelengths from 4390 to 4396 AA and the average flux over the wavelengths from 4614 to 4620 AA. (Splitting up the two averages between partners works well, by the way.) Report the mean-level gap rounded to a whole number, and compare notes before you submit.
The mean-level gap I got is 14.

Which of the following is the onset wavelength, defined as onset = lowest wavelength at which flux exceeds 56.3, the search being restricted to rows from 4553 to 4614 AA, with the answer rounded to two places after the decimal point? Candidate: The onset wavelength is 4553.59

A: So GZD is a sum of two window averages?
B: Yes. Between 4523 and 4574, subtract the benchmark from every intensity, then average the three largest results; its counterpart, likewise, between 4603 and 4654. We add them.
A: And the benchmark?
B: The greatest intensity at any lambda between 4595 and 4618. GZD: 2.4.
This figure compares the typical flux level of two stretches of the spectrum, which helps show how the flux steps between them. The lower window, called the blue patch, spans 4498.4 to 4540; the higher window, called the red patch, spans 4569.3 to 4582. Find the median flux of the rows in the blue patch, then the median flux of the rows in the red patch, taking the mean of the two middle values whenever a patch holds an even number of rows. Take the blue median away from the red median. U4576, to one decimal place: 3.7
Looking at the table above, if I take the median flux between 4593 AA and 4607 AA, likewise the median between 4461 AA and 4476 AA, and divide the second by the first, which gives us 0.87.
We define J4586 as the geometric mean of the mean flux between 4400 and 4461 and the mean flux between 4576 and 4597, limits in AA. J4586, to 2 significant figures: 54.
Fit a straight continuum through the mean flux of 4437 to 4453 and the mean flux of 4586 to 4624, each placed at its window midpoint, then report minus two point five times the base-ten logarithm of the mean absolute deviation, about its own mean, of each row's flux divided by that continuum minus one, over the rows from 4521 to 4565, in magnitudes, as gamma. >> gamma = 3.5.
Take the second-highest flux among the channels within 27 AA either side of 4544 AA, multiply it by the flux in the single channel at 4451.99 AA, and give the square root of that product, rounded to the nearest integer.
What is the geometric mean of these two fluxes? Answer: 55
